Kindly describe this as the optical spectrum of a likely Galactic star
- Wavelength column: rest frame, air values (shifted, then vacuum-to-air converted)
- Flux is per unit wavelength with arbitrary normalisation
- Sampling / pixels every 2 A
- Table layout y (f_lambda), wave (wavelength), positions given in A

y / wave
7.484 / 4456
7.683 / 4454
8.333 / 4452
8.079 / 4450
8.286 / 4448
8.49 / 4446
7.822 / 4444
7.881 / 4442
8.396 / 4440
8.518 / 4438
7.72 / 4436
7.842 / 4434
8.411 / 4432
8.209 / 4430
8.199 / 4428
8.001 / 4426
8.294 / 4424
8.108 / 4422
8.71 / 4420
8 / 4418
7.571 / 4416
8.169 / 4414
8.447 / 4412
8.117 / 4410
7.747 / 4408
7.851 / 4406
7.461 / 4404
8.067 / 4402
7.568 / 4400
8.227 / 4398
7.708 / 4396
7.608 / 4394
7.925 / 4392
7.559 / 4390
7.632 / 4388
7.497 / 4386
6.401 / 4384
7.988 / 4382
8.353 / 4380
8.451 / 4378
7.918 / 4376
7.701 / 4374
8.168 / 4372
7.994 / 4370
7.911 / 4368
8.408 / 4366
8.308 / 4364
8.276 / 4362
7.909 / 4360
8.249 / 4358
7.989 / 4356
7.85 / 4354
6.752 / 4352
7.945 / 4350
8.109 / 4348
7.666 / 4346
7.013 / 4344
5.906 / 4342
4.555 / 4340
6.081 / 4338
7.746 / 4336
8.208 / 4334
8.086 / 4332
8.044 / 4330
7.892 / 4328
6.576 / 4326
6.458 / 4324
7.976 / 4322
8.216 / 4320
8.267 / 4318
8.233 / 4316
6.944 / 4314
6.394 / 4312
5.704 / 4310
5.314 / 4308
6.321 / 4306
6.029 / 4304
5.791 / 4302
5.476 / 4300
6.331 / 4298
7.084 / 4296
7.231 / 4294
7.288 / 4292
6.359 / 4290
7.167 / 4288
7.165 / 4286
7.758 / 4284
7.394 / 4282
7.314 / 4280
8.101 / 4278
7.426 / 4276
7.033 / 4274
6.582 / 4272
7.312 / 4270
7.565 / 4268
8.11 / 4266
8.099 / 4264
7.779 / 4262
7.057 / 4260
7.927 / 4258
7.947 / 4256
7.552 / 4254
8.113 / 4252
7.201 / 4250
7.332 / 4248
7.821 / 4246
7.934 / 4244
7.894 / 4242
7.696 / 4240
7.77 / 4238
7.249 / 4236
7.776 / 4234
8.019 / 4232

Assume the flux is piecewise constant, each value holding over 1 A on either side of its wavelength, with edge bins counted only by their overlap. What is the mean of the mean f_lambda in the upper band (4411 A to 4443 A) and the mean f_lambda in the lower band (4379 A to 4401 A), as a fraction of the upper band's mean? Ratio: 0.97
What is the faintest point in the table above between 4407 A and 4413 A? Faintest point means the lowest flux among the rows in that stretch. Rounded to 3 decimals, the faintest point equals 7.747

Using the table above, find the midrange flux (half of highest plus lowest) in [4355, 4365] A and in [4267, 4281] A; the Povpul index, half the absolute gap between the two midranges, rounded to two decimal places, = 0.38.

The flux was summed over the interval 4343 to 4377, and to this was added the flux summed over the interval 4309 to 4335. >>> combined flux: 231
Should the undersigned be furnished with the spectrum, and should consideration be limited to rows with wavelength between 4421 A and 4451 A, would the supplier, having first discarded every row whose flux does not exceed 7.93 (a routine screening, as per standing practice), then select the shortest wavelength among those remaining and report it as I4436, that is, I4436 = 4422 A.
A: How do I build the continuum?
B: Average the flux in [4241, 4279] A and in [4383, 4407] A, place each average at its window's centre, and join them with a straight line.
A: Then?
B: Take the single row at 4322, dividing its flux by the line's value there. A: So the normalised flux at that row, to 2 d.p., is 1.05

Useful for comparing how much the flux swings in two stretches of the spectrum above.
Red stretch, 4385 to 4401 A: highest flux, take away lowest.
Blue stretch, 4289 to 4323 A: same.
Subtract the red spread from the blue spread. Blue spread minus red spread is 2.2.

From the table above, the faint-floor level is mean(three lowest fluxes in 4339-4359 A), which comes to 5.7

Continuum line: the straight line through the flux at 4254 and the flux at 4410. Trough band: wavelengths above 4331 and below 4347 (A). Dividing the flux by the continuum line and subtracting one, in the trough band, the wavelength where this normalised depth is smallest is 4340 A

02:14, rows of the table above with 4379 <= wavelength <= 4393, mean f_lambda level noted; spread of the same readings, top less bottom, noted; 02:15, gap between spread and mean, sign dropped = 5.7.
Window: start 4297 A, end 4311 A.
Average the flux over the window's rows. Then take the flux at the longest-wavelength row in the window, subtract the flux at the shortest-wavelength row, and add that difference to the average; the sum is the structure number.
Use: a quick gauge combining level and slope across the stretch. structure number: 5.2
